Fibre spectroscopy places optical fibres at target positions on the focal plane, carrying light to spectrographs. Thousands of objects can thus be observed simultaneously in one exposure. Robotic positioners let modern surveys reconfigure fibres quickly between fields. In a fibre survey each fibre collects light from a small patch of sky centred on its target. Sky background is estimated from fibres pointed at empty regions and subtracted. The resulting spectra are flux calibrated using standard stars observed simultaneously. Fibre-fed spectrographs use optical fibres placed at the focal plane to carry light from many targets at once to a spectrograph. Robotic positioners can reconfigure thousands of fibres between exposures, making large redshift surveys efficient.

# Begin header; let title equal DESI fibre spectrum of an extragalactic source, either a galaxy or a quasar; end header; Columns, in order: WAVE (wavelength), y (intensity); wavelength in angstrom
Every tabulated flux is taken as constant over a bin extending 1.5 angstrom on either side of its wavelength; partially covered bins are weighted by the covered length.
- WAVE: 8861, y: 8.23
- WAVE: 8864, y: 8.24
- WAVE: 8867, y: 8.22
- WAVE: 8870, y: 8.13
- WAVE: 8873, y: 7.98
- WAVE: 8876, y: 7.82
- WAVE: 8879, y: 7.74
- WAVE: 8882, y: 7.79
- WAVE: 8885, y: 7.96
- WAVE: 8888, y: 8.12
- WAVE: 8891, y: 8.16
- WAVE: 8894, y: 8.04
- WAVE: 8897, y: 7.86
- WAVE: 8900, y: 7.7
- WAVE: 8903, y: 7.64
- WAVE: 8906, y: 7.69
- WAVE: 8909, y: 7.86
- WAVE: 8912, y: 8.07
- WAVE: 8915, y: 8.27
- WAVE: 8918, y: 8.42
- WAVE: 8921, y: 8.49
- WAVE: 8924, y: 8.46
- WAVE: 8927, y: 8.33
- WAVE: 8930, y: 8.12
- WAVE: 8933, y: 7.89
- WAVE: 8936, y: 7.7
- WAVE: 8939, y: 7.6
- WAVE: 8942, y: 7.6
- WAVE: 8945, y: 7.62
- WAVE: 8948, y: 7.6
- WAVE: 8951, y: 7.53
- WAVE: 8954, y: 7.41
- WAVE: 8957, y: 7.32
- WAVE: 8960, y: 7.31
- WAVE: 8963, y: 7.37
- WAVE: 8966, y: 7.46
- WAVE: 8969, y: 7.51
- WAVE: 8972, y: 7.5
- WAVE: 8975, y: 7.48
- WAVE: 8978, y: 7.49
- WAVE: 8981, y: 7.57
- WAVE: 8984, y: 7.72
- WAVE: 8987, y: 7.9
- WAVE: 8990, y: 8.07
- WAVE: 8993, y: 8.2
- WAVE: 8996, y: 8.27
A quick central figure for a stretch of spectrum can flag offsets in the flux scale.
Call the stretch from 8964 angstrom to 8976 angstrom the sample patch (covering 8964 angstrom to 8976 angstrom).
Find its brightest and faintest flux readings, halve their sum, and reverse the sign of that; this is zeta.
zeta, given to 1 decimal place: -7.5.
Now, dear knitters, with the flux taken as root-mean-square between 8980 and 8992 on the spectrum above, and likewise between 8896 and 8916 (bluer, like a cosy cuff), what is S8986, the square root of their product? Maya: 7.85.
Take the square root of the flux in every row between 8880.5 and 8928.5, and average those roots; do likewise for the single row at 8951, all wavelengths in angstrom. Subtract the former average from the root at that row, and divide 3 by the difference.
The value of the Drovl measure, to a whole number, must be -32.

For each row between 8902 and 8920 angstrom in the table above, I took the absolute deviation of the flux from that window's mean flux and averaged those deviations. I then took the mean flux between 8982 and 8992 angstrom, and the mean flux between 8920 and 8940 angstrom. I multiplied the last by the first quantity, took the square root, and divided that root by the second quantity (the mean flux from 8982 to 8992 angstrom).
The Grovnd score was 0.184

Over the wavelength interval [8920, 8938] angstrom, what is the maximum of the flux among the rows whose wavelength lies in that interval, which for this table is 8.49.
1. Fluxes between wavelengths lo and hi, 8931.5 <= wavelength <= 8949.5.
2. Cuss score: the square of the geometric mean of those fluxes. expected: 58.8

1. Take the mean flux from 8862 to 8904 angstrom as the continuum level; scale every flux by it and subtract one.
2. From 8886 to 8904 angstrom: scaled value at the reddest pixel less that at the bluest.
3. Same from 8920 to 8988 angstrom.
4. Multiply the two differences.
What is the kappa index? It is 0.0045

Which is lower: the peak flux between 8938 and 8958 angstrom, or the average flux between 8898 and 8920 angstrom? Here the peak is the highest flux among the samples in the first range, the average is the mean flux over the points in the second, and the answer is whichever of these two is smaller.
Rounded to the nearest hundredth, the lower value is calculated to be 7.62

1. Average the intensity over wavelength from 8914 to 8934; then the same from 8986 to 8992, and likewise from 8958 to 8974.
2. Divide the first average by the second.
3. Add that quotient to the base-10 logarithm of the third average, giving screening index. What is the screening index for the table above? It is 1.91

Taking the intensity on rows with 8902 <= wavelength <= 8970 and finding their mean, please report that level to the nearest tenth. 7.8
